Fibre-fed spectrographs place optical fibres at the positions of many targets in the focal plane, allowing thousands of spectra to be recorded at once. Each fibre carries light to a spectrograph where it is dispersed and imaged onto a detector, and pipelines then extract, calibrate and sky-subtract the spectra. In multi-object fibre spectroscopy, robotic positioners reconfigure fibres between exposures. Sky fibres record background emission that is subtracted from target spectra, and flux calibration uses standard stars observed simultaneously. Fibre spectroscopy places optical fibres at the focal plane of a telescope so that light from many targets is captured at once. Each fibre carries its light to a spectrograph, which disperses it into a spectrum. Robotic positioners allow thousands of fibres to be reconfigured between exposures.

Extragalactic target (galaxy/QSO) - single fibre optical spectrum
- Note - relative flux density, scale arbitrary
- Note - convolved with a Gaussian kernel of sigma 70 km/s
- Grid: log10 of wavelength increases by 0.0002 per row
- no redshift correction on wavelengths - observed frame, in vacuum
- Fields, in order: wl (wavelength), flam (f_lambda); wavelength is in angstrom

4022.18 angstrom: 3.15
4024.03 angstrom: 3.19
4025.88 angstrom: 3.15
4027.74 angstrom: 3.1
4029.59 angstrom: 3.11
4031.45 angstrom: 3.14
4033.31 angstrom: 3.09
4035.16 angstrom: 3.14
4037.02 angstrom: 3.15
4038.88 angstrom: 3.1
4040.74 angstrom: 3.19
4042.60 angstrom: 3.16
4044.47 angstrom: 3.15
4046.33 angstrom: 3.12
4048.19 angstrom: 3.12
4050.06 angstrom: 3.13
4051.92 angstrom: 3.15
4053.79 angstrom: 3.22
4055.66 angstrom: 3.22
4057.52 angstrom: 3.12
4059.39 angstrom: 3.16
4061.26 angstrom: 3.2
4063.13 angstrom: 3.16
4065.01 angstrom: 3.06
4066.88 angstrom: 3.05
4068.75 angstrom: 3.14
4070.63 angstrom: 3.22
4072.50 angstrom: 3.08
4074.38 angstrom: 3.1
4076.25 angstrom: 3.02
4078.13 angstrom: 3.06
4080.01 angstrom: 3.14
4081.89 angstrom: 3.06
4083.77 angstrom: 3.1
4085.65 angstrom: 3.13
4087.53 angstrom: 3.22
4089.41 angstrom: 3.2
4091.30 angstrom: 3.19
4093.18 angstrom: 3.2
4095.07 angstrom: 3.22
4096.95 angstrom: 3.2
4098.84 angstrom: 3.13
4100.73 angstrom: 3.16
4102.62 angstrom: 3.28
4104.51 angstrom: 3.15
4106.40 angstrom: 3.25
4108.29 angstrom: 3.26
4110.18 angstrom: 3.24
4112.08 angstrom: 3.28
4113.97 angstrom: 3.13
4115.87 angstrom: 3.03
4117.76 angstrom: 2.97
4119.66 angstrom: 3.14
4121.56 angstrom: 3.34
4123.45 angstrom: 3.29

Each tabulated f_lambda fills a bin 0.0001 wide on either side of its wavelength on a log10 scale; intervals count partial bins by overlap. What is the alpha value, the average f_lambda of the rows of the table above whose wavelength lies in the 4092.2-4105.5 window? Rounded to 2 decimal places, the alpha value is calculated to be 3.19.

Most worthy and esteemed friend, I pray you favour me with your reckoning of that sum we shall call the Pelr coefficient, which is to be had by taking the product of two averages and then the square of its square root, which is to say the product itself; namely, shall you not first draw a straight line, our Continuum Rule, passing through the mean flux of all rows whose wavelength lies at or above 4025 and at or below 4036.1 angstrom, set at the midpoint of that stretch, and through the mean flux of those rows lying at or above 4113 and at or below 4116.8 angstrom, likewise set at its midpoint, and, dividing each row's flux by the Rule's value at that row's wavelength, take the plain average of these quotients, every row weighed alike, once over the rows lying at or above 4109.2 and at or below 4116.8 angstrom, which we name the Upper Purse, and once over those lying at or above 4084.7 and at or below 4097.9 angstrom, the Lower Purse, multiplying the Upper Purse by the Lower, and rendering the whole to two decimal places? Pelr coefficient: 1.06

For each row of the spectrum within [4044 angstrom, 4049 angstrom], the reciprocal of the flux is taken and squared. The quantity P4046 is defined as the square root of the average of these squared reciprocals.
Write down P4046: 0.319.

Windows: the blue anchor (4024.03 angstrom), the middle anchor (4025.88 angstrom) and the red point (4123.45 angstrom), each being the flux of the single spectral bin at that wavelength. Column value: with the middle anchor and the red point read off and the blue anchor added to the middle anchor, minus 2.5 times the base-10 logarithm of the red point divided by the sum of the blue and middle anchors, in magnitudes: 0.71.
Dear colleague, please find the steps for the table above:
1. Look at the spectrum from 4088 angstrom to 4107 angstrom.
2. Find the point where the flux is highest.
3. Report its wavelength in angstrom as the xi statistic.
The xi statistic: 4102.62 angstrom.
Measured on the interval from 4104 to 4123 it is 4121.56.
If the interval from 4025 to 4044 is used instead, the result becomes 4040.74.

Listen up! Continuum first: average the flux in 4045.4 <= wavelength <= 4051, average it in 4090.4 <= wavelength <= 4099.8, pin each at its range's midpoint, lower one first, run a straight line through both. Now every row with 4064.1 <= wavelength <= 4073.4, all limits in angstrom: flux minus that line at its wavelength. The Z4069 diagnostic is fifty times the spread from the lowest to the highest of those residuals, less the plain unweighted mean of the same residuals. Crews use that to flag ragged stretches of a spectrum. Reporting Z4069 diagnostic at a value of 8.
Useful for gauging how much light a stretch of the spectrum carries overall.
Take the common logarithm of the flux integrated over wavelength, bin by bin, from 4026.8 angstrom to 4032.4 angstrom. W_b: 1.2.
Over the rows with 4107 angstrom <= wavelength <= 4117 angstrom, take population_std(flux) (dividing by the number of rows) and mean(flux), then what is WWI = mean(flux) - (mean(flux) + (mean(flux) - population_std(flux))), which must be -3.09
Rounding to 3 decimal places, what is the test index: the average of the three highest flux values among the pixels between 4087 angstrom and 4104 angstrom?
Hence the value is 3.240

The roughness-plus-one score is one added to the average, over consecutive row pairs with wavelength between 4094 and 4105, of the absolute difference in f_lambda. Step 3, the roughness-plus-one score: 1.07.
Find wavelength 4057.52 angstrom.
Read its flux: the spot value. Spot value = 3.12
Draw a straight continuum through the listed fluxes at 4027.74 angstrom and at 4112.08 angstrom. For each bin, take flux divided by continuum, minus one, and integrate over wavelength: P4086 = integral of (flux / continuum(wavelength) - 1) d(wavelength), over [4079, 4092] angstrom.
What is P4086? -0.31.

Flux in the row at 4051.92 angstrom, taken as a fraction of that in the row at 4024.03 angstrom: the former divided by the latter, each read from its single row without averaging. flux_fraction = 0.99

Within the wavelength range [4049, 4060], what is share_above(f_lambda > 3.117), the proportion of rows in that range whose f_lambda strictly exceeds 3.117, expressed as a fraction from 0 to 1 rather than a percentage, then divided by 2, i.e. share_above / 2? 0.50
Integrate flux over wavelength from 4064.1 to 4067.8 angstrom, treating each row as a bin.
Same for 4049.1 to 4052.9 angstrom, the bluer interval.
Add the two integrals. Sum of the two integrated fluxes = 23.2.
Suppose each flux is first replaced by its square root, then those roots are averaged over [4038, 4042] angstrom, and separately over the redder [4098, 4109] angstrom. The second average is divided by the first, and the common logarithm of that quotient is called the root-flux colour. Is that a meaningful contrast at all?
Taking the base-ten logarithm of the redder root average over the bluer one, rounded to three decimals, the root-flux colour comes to 0.004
